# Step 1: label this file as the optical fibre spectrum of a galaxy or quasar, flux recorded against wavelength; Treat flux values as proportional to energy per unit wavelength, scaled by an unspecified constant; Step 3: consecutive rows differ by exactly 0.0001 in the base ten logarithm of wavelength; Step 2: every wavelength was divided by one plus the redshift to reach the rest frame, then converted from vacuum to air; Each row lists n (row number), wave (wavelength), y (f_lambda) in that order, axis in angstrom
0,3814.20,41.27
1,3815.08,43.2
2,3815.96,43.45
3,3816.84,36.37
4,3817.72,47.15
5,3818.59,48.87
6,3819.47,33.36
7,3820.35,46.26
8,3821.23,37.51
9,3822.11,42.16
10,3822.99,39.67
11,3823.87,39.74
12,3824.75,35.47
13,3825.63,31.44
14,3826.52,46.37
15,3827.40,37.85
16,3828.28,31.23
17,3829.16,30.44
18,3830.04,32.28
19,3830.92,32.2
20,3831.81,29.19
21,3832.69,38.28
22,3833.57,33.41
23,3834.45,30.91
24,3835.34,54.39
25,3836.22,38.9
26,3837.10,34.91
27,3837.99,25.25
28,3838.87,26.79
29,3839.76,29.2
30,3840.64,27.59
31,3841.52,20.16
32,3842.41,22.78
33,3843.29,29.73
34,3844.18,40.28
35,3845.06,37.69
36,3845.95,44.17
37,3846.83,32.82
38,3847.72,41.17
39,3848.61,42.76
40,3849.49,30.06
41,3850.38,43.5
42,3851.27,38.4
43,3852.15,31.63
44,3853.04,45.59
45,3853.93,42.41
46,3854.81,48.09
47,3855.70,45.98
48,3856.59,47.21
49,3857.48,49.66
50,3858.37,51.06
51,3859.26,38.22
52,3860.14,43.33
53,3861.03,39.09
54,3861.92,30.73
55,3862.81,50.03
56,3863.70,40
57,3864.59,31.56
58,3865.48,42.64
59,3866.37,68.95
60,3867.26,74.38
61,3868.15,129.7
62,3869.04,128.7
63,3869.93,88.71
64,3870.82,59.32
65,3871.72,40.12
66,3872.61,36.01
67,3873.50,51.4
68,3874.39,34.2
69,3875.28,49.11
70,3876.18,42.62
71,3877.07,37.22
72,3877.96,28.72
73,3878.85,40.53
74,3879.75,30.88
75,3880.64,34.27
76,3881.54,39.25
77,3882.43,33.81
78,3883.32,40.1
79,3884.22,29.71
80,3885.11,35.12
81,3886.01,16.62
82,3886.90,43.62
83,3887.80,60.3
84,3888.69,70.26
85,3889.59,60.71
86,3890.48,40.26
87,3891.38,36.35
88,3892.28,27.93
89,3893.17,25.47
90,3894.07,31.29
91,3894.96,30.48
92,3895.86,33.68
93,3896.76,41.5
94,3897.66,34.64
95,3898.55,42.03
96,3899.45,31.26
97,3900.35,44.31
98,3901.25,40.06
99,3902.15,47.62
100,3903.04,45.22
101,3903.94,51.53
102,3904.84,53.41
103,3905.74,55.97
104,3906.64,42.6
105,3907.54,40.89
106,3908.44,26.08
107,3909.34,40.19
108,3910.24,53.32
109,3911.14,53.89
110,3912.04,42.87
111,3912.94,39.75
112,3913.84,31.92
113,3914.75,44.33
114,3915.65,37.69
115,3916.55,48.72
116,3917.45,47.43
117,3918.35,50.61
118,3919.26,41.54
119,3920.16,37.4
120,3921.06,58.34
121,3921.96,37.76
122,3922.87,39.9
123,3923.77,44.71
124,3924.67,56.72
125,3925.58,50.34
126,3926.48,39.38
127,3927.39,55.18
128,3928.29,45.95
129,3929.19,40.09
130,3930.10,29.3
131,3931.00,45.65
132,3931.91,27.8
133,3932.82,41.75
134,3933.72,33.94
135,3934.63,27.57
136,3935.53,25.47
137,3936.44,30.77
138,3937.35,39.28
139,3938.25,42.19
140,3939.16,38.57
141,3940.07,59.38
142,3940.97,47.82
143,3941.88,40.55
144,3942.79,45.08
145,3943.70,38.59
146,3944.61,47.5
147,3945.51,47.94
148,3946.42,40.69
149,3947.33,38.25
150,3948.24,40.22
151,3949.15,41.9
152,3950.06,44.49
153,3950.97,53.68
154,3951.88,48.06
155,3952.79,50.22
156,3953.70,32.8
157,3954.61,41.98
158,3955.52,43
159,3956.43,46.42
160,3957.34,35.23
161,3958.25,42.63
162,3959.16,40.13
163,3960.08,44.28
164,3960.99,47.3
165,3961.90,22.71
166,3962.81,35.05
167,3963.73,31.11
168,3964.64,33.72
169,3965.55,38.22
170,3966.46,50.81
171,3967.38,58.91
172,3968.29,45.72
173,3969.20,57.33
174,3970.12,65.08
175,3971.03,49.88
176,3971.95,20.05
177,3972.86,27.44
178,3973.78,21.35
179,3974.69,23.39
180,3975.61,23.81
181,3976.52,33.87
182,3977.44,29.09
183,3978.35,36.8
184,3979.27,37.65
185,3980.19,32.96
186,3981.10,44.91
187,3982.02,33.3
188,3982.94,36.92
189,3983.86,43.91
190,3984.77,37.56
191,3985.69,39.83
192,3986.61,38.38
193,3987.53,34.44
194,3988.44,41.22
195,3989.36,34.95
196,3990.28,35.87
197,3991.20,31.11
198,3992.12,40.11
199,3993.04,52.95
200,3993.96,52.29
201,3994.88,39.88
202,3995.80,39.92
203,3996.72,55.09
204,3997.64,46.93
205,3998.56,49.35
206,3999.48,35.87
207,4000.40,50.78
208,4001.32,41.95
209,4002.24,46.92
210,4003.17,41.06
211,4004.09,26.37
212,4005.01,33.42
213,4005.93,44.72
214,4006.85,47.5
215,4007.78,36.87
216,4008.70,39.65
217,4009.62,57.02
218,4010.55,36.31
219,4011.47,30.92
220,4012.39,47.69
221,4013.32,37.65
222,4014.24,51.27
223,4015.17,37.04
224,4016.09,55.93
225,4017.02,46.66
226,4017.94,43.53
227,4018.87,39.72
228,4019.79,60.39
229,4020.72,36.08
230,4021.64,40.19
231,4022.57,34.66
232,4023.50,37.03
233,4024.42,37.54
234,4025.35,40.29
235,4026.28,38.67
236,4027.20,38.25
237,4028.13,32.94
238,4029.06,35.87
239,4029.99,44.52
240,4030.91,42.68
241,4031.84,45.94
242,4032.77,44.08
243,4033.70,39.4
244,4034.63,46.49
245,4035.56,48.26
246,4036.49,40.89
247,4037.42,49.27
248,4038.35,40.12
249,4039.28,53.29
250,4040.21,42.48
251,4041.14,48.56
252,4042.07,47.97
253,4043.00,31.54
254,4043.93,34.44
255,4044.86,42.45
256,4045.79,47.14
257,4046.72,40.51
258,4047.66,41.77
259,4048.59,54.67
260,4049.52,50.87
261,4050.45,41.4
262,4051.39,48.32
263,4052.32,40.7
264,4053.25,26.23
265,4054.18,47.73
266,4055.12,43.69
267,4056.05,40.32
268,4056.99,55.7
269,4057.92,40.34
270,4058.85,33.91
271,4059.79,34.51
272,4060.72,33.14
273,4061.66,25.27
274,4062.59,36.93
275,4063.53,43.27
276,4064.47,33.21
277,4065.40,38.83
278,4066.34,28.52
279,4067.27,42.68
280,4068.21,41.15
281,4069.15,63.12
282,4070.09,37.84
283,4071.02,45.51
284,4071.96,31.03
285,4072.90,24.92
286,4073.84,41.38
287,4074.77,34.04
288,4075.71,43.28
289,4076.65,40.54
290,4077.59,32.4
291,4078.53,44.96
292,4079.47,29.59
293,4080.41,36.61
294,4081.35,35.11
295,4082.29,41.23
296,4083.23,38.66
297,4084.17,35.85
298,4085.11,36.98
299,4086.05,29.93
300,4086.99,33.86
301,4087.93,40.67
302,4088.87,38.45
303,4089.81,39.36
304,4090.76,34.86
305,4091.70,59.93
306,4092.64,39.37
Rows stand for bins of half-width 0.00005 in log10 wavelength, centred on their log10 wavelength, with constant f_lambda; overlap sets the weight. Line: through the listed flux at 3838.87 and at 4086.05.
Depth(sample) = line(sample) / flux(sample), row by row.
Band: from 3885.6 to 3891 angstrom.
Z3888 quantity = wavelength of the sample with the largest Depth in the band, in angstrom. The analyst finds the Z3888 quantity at 3886.01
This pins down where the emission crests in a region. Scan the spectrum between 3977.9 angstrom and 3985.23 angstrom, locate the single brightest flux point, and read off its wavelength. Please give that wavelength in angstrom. 3981.10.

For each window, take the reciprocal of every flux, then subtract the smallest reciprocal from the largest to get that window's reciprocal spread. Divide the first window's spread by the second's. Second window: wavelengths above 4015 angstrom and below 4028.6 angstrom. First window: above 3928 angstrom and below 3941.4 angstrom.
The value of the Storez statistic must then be 1.6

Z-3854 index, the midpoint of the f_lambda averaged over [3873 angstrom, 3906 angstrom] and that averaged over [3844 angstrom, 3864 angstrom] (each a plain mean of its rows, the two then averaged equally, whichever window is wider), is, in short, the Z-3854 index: 41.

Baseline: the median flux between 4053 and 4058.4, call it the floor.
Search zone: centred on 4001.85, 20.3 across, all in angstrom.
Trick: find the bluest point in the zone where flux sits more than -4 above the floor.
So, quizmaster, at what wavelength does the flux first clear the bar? 3992.12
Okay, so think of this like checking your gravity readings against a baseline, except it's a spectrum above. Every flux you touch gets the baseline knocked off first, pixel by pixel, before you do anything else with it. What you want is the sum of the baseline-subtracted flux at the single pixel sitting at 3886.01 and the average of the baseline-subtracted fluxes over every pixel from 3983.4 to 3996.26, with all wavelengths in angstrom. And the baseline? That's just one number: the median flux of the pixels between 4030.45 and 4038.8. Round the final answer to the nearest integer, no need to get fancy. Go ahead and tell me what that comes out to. -31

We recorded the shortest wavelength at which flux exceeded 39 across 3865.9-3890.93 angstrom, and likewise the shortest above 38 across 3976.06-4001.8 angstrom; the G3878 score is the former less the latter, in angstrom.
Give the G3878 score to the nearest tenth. -114.7 angstrom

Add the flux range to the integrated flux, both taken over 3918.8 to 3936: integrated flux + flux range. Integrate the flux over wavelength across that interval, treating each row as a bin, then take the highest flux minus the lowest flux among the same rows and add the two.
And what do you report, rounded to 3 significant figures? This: 737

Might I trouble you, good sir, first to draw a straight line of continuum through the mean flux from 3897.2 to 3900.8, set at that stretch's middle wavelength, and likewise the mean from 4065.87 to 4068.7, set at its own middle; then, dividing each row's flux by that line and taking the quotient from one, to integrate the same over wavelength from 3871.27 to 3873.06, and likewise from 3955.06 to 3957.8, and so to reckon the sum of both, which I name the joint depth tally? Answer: -0.26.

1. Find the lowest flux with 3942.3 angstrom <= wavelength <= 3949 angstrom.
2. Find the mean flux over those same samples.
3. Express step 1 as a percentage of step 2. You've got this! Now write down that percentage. 90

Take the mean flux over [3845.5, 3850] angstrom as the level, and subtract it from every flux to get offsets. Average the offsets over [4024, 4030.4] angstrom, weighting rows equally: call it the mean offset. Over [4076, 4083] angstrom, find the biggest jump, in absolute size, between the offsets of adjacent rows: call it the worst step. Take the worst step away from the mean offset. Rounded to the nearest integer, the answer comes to -15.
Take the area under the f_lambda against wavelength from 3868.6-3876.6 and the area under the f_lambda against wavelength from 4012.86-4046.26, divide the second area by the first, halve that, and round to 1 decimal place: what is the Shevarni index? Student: 1.5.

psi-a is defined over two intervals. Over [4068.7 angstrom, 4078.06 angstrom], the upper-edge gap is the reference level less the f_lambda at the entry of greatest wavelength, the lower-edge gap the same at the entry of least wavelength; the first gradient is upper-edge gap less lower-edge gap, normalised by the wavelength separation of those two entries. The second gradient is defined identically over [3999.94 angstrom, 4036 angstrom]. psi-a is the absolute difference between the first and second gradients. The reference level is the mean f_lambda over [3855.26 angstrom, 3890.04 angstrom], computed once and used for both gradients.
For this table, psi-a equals 3.6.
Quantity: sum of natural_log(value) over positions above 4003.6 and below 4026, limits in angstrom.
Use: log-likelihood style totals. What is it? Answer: 89.0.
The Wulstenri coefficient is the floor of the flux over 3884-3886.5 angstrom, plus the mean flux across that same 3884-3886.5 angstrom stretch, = 44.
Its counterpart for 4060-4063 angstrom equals 57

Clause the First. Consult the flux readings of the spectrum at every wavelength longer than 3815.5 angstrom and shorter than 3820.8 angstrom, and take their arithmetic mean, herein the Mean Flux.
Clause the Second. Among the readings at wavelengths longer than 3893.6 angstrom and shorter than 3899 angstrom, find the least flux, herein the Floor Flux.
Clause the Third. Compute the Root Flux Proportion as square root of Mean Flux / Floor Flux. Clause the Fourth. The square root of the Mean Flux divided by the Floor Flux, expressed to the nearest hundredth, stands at 1.18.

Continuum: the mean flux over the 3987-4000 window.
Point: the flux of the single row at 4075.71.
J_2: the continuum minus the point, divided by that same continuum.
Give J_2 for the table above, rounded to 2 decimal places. -0.03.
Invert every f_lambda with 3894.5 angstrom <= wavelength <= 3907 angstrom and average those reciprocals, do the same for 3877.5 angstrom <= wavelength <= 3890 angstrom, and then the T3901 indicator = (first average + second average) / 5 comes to 0.0105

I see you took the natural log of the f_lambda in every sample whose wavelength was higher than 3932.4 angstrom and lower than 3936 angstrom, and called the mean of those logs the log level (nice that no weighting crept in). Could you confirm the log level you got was 3.45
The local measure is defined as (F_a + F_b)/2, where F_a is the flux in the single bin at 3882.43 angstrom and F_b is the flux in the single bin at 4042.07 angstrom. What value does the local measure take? 41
